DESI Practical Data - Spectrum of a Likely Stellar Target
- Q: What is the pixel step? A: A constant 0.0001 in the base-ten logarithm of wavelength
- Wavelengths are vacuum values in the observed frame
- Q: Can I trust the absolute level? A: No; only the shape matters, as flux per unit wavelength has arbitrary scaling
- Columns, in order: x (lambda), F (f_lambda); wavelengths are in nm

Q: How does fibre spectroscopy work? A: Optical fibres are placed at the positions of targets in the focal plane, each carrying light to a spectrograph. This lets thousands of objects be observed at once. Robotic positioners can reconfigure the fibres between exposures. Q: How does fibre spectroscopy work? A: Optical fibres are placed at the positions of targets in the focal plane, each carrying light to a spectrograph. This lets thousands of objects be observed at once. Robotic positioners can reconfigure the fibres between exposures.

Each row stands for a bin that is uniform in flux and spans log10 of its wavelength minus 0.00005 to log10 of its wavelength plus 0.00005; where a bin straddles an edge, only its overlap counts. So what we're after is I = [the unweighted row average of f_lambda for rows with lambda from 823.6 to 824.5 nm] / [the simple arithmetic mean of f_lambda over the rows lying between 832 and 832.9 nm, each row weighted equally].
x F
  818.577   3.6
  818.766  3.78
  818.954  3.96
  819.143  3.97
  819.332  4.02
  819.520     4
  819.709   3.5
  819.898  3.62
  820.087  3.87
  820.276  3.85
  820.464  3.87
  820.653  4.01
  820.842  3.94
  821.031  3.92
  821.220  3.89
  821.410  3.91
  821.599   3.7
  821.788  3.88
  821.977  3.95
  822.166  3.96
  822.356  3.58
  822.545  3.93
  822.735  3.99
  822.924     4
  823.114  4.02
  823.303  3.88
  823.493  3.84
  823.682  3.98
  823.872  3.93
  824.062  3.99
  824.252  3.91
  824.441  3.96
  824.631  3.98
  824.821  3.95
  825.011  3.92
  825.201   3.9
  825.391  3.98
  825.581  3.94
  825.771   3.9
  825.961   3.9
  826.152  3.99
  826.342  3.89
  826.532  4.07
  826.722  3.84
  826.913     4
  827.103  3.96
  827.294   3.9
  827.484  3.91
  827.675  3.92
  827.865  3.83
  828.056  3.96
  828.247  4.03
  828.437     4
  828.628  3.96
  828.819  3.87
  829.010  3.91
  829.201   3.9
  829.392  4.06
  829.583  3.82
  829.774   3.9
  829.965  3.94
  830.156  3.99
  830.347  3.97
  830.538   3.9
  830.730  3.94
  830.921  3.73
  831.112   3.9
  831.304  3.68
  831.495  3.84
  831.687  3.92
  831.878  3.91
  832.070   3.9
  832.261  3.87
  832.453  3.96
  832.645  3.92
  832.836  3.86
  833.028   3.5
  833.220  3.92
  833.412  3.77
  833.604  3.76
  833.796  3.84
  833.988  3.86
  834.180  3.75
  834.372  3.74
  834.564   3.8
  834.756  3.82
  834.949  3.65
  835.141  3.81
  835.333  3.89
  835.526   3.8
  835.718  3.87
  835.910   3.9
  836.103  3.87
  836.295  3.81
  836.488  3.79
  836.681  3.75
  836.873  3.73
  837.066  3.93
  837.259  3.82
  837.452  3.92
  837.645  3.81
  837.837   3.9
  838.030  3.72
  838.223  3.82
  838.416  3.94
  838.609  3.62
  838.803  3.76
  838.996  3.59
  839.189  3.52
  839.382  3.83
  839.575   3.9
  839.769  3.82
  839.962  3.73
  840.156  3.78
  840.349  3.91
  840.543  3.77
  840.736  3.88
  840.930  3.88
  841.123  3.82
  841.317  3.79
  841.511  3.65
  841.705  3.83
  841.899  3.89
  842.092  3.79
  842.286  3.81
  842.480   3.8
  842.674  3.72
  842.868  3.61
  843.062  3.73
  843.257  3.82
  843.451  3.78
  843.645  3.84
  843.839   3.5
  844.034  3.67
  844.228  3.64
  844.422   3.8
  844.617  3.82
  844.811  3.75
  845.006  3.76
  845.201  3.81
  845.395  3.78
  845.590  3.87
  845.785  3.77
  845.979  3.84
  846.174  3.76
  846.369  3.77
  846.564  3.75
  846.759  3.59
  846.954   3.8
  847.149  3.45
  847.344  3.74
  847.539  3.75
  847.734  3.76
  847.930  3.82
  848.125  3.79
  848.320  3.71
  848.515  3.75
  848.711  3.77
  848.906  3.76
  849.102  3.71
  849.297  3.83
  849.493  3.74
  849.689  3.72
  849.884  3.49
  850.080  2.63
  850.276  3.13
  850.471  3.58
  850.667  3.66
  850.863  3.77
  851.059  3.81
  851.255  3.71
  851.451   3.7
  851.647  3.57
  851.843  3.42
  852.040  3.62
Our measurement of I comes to 1.013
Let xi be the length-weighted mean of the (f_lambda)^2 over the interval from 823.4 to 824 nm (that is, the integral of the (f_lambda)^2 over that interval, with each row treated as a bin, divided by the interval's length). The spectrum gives 15.4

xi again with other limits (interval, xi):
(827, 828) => 15.3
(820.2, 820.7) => 15.3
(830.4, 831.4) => 14.7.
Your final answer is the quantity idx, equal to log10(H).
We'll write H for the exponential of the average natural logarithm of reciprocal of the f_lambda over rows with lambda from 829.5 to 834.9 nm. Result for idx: -0.585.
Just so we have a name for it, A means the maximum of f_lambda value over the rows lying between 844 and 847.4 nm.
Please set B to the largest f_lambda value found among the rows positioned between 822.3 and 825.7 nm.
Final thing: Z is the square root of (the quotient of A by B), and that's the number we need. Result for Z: 0.98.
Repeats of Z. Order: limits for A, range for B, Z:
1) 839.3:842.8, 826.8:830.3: 0.98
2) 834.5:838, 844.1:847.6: 1.01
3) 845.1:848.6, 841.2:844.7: 1.00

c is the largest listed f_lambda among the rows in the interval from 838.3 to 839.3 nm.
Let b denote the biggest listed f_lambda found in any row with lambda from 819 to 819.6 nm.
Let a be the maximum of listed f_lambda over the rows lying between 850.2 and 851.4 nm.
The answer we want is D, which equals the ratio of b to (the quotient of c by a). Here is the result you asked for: 3.89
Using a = 3.81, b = 4.02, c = 3.94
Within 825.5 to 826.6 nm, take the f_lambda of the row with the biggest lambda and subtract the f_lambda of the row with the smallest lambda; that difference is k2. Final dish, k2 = 0.13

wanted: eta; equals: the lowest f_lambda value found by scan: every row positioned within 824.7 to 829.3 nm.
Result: 3.83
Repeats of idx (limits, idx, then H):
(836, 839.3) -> -0.578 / 0.265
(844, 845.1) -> -0.573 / 0.267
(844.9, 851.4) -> -0.565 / 0.272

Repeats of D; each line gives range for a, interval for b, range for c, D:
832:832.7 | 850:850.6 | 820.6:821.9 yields 3.54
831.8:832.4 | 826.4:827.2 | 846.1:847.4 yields 4.19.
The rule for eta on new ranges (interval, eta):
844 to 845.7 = 3.64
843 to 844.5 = 3.5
